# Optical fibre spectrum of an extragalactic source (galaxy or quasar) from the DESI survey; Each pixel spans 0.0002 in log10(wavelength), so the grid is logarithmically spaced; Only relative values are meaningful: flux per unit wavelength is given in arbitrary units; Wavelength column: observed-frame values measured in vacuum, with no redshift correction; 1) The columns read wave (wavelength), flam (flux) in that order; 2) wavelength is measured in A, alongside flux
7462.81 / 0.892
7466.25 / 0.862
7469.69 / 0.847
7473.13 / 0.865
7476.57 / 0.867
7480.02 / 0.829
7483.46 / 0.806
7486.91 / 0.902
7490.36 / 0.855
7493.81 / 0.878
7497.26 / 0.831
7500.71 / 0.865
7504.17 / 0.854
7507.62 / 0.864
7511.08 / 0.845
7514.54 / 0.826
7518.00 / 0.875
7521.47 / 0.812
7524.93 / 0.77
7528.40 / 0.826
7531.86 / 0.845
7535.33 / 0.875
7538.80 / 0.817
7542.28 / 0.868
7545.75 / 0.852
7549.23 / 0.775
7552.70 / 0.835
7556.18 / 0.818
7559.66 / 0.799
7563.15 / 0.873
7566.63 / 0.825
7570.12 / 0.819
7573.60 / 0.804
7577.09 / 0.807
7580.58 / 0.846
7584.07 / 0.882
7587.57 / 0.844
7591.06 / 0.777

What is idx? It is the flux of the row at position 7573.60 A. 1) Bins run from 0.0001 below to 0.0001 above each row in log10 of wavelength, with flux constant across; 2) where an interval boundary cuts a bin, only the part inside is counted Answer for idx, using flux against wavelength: 0.804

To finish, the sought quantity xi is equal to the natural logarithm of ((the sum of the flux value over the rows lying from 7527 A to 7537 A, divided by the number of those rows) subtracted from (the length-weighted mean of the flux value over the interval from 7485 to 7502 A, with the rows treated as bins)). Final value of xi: -4.08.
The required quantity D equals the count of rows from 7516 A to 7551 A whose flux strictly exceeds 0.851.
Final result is 4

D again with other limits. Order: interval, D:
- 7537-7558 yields 2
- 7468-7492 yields 4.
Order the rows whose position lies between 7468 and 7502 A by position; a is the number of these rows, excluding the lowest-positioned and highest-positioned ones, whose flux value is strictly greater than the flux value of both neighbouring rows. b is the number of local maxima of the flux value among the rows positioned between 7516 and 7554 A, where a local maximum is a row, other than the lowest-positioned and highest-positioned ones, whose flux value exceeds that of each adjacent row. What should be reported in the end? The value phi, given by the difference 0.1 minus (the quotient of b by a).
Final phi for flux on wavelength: -0.6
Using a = 3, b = 2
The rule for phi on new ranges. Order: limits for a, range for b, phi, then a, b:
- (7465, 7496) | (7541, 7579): -0.9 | 2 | 2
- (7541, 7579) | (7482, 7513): -1.9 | 2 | 4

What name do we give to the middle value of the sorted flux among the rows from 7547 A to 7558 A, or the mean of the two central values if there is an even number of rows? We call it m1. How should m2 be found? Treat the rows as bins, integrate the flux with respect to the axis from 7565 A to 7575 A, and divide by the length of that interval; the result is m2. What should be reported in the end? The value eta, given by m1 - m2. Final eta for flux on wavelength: 0.002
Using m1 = 0.818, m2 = 0.816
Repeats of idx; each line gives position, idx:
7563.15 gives 0.873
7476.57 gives 0.867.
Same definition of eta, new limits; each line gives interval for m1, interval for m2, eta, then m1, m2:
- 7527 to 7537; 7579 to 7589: -0.013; 0.845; 0.858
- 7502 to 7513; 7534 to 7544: 0.002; 0.854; 0.852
